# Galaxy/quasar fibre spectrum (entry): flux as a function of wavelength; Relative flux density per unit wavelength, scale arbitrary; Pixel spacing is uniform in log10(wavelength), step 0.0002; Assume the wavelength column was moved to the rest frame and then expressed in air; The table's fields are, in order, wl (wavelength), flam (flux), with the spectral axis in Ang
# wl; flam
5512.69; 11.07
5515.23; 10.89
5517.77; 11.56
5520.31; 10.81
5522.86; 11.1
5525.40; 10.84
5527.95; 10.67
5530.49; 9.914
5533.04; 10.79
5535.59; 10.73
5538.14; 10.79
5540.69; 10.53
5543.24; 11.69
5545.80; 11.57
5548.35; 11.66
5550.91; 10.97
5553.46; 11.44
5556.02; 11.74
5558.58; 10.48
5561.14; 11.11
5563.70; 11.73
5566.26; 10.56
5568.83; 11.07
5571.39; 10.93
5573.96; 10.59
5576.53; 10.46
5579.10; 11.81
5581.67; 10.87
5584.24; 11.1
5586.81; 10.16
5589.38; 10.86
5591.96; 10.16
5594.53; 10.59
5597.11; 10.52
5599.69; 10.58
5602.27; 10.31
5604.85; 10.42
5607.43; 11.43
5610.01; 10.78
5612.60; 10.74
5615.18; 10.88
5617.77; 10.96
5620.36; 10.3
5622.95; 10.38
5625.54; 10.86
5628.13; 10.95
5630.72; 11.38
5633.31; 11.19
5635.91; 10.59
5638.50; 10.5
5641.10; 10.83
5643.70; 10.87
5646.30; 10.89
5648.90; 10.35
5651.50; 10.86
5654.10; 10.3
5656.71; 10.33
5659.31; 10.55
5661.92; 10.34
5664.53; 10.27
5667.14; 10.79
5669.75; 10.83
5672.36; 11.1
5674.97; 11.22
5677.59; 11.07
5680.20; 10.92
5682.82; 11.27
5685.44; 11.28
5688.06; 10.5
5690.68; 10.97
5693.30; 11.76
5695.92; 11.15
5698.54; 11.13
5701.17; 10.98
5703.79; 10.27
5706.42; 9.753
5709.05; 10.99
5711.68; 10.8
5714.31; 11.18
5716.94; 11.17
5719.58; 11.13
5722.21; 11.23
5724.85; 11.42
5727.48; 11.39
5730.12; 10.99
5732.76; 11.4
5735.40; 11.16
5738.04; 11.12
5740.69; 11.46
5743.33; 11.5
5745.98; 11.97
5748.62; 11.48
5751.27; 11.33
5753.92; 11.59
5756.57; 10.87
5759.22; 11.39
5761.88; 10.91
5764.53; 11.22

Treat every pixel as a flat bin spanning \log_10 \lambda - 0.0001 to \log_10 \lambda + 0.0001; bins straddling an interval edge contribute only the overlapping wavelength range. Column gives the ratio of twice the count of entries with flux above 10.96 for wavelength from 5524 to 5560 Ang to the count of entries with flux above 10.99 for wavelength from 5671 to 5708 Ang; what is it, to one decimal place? 1.5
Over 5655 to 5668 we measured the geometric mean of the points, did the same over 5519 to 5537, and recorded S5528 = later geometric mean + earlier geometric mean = 21.1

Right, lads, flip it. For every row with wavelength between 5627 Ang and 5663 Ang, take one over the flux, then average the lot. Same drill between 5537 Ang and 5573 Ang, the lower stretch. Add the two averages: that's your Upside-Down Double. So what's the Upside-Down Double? 0.183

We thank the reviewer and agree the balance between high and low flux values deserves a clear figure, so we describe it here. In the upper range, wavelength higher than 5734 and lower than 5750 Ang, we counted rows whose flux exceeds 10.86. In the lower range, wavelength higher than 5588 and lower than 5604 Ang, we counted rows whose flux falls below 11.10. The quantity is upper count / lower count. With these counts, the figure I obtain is 1.0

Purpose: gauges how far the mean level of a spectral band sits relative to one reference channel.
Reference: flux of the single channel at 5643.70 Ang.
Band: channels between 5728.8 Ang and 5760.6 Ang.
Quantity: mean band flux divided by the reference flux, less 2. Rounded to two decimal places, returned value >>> -0.96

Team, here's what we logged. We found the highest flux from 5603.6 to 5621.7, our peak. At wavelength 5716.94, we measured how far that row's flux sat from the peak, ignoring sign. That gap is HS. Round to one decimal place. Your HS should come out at 0.3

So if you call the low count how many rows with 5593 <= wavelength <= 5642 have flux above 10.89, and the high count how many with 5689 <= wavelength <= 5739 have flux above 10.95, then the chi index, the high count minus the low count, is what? 11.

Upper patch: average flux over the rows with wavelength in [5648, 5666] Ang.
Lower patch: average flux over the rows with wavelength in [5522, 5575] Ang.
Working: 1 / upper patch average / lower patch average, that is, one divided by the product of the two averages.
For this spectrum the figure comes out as 0.0087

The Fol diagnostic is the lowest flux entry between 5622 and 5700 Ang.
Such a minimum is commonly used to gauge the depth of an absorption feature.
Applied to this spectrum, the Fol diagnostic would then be 10.27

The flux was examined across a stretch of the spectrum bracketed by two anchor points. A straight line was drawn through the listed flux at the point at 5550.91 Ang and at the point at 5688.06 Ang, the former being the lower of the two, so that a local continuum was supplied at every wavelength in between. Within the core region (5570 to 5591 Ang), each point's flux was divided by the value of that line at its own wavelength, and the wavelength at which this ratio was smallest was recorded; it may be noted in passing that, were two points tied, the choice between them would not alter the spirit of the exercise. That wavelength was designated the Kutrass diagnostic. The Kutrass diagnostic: 5586.81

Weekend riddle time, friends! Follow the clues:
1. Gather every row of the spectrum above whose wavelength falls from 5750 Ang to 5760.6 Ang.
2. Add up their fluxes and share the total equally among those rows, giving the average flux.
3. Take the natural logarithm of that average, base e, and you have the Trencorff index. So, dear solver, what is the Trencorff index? 2.42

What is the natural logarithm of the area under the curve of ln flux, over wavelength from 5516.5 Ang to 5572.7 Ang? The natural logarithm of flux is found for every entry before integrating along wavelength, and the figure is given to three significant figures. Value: 4.90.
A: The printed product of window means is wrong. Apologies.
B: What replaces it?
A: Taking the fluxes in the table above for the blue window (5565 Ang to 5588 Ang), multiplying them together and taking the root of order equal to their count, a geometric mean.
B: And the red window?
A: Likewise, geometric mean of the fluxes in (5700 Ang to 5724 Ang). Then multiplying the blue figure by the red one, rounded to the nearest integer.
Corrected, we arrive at 117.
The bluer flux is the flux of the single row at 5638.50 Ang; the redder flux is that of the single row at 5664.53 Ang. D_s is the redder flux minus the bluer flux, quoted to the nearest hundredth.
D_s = -0.23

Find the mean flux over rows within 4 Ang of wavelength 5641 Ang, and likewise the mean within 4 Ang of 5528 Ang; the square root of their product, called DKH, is 10.6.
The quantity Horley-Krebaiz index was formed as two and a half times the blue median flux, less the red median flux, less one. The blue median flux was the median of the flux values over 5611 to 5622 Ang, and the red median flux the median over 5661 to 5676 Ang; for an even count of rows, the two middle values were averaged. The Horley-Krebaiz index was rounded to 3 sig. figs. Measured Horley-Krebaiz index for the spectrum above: 15.2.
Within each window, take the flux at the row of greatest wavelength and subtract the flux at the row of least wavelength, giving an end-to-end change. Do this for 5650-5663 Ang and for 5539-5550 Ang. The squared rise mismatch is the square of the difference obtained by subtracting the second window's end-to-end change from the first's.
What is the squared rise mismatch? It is 2.7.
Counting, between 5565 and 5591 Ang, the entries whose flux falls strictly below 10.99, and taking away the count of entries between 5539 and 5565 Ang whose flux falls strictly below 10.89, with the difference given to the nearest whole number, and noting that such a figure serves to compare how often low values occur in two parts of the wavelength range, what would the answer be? 5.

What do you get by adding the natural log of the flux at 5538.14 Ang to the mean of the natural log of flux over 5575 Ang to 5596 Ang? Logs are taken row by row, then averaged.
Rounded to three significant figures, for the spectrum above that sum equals 4.75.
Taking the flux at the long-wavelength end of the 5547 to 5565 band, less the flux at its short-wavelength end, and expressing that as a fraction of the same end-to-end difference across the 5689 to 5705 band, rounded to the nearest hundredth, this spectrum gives -0.10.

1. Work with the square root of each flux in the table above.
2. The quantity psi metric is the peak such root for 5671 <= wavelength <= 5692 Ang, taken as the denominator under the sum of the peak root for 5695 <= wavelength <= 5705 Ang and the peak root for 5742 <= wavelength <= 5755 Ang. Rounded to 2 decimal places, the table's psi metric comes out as 2.02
